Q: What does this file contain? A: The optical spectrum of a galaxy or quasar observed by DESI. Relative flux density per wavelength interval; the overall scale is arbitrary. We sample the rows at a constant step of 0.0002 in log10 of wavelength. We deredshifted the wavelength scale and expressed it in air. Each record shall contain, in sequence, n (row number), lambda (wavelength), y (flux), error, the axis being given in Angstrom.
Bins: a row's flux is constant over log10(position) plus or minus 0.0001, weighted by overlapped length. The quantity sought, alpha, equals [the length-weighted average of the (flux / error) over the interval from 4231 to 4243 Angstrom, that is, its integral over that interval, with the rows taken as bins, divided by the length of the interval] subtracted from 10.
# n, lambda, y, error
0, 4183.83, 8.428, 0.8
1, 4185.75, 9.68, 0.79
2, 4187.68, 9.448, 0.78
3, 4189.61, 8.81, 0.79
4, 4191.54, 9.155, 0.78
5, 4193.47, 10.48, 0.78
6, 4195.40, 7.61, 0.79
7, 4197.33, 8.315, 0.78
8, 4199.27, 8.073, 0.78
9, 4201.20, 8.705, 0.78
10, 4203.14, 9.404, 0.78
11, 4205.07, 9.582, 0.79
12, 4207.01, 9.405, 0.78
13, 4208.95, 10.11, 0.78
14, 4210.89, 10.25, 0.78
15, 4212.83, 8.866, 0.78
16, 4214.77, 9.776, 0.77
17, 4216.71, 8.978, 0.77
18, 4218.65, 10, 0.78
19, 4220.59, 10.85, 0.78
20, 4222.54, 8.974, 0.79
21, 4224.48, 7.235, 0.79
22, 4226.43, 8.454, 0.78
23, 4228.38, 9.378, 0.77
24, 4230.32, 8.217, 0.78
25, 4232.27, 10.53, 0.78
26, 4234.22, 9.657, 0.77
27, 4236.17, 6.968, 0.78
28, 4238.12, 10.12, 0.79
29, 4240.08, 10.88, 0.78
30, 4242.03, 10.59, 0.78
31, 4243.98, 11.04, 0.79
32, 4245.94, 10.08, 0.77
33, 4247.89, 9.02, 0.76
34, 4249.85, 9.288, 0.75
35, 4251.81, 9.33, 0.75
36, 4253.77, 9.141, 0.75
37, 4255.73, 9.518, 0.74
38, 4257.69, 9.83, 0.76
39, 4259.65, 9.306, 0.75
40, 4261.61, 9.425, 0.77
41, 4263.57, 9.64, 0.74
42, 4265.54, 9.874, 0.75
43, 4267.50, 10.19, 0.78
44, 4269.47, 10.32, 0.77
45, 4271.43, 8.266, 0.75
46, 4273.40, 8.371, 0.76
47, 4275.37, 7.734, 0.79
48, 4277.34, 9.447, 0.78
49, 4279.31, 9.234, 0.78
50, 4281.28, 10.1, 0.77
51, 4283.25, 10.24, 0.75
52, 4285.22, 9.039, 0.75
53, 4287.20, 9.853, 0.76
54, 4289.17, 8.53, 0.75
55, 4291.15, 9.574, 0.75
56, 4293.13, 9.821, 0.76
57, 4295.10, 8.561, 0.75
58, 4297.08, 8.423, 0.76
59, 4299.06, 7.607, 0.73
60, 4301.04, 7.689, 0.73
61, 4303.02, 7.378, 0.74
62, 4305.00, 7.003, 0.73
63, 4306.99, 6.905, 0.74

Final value -2.50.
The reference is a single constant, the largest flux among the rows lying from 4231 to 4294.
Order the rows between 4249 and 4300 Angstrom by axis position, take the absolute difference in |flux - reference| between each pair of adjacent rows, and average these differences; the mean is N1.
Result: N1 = 0.60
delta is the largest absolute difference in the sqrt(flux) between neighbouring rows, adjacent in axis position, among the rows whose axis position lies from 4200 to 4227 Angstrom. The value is 0.31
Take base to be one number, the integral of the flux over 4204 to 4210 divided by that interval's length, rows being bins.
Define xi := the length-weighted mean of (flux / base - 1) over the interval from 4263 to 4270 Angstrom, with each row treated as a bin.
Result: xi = 0.032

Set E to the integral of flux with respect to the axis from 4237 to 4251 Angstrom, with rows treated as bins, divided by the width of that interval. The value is 10.1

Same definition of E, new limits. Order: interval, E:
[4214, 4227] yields 9.2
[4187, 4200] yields 8.8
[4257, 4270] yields 9.8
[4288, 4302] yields 8.6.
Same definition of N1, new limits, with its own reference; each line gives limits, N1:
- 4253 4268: 0.30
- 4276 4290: 0.76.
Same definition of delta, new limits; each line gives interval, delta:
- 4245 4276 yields 0.34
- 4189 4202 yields 0.48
